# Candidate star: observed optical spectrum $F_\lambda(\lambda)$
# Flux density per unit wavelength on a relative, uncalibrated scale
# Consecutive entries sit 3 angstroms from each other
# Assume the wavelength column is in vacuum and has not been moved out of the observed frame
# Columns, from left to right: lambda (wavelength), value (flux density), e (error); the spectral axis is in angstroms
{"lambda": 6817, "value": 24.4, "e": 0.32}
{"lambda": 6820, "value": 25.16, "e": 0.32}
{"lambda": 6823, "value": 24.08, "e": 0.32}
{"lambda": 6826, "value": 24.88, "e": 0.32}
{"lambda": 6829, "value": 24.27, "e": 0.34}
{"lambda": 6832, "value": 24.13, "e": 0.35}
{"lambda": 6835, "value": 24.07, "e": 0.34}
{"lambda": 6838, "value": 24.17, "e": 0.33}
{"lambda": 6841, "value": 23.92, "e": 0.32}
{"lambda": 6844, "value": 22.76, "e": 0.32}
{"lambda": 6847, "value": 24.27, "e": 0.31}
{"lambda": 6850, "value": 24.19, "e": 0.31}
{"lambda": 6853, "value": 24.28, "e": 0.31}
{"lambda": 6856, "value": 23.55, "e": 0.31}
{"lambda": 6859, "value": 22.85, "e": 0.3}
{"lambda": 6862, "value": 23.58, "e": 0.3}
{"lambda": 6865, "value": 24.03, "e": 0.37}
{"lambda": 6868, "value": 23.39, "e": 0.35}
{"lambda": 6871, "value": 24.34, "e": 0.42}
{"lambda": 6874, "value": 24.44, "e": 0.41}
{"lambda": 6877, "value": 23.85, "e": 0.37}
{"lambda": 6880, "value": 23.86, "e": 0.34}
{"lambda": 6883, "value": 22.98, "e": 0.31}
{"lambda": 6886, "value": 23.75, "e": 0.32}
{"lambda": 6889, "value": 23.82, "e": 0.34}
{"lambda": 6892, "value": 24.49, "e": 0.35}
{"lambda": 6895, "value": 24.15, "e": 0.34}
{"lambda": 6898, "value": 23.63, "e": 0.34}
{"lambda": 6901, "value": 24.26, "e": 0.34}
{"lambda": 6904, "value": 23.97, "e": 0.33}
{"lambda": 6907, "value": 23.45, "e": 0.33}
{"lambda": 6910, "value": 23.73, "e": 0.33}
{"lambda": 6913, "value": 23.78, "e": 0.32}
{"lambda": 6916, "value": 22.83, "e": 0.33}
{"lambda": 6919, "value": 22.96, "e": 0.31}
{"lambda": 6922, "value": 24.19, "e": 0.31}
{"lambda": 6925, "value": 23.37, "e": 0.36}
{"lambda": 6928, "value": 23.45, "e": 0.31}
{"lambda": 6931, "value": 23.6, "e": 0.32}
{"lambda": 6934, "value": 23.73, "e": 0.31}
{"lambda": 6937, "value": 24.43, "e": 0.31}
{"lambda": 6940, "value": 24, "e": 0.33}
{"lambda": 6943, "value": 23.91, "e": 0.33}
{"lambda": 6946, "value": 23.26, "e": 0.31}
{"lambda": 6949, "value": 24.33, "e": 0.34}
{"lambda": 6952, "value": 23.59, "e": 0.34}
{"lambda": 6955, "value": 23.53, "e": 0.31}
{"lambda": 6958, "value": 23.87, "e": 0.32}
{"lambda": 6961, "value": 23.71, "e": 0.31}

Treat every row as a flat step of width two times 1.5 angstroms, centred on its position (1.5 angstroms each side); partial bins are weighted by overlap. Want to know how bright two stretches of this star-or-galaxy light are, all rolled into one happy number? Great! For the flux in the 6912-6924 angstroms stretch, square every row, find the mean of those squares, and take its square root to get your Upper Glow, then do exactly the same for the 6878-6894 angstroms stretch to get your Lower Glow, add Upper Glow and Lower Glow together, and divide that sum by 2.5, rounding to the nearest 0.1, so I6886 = 18.9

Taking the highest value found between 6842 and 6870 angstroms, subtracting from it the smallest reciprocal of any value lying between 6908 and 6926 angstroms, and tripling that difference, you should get 72.7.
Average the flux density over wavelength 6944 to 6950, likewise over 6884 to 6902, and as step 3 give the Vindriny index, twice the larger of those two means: 48.0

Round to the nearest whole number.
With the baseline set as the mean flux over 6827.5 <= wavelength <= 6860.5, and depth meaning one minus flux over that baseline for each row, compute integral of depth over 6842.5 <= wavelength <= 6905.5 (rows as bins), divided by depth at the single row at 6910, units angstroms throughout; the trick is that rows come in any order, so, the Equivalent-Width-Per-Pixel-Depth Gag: 14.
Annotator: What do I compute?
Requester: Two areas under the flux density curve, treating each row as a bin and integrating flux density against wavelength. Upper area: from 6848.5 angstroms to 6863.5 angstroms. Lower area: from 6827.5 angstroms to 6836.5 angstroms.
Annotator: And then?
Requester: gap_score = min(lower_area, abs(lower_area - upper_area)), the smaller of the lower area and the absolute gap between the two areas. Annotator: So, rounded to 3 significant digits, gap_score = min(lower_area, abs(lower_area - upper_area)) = 138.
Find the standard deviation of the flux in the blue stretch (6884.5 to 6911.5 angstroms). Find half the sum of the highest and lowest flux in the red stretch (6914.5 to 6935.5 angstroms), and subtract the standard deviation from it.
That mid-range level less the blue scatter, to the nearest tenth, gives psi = 23.2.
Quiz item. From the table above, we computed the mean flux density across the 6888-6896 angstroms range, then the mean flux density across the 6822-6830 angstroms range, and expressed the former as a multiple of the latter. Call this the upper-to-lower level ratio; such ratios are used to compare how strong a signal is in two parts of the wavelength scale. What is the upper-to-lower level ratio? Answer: 0.99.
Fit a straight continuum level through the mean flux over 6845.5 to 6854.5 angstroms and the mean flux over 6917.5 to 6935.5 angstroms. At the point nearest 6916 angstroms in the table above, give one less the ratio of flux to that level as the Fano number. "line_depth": 0.034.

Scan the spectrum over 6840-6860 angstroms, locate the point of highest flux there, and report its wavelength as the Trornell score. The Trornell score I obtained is 6853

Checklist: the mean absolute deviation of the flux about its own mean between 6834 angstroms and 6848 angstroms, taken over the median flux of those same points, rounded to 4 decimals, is 0.0179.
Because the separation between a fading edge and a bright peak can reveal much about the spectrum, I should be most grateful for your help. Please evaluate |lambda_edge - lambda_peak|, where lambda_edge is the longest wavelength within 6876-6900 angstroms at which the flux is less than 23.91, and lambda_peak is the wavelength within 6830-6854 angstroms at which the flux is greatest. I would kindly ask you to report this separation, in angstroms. 45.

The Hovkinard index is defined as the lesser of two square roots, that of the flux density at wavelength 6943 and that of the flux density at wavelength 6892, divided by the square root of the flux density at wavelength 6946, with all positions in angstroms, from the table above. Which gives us 1.01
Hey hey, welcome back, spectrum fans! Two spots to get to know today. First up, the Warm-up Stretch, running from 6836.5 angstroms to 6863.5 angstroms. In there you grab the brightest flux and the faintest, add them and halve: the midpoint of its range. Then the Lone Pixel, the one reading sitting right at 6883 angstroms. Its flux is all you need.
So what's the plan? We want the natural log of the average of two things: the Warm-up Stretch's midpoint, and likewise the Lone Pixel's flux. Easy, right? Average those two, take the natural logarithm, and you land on 3.15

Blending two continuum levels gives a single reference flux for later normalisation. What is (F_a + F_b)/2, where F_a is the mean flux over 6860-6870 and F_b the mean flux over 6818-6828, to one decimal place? 24.2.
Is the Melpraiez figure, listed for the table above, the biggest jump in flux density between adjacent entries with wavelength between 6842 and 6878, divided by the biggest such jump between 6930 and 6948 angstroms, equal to 2.2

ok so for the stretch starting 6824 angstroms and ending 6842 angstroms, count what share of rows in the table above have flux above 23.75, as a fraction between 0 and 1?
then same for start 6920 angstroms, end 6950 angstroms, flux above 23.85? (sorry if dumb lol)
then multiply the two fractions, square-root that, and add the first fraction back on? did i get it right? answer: 1.7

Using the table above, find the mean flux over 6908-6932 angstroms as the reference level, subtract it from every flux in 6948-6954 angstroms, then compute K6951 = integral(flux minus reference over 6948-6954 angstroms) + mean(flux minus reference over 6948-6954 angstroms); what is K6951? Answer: 3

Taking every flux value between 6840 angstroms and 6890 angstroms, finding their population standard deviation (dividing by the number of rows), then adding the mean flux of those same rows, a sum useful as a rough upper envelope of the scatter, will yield 24.3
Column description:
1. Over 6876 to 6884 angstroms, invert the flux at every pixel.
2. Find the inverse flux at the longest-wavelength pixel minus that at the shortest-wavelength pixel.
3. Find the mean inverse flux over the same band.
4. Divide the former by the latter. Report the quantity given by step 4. 0.037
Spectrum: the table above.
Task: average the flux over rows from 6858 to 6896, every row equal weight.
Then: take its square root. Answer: 4.880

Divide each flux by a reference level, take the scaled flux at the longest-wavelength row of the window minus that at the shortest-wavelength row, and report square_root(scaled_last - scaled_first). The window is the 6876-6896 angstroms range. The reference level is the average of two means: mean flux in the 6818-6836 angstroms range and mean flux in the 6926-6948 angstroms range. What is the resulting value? 0.112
